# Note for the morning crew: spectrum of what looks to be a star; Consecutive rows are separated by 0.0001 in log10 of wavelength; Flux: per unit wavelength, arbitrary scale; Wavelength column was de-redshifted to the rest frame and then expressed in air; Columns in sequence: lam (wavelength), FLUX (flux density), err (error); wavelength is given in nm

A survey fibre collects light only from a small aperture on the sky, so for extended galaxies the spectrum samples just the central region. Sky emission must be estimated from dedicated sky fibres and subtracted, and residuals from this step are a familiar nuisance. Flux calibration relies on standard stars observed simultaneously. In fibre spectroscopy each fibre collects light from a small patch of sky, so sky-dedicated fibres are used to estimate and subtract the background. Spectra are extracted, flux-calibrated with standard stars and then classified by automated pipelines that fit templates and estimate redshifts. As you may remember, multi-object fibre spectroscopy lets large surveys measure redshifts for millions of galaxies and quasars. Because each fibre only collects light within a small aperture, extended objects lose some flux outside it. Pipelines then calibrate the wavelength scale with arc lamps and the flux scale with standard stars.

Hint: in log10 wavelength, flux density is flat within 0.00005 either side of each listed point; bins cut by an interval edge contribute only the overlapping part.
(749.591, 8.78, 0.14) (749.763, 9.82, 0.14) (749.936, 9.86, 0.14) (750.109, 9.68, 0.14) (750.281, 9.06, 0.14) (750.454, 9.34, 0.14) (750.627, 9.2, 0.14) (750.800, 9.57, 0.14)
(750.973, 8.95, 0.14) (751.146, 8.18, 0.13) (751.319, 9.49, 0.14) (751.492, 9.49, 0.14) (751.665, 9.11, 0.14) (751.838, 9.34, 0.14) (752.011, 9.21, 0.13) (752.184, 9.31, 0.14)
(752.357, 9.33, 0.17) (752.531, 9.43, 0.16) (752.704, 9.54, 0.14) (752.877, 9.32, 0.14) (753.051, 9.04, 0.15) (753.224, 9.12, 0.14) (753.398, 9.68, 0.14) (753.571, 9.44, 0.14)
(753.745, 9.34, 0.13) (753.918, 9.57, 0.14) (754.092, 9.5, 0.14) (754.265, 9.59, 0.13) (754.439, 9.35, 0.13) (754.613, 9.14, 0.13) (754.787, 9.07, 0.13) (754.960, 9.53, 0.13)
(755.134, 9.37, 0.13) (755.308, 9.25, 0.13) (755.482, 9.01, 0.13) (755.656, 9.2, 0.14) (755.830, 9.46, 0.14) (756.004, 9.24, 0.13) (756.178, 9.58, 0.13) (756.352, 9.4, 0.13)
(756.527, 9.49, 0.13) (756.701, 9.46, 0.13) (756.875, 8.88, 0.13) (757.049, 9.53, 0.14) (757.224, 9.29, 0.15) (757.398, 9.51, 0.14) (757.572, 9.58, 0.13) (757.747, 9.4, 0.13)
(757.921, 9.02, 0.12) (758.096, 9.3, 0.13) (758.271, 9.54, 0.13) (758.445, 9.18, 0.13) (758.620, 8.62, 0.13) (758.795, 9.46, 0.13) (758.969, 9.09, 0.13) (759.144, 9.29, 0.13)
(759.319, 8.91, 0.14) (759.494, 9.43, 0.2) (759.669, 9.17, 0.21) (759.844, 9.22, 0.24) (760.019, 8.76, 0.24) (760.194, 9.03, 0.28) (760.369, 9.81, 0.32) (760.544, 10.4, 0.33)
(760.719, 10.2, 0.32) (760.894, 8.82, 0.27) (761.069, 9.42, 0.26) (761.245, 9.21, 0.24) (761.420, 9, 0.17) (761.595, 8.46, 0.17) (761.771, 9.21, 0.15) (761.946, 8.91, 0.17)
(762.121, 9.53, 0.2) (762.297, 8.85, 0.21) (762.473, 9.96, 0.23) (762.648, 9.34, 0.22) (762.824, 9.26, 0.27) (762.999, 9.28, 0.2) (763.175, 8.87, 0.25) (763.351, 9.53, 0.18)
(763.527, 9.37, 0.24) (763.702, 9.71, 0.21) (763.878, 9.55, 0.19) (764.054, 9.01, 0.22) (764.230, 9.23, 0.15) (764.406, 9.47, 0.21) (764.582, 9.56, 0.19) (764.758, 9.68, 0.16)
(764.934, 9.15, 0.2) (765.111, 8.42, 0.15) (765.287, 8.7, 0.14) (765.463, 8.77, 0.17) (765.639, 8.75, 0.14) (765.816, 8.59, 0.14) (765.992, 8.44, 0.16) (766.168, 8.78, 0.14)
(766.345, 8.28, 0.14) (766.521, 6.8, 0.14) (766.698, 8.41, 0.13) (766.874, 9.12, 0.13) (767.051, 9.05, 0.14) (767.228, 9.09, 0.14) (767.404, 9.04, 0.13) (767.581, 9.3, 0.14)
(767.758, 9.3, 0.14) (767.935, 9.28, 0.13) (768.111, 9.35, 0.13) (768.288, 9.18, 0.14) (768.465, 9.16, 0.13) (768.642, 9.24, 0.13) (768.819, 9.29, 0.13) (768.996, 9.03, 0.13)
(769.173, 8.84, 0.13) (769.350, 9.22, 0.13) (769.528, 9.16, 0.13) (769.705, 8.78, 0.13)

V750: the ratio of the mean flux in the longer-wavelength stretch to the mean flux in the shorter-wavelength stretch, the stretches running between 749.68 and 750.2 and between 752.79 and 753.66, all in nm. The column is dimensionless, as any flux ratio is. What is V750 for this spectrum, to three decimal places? 0.952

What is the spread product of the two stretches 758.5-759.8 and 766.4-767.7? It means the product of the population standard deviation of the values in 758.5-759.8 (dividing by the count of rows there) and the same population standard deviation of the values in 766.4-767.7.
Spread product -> 0.22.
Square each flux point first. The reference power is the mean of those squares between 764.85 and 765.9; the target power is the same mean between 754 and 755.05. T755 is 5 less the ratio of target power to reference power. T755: 3.85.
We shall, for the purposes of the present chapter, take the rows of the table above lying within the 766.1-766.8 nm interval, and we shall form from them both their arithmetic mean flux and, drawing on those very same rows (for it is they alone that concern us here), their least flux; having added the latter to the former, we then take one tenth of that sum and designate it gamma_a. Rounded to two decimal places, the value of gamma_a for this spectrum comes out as 1.49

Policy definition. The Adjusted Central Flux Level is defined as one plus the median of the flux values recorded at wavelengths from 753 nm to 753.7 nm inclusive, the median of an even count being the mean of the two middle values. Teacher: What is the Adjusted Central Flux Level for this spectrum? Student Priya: 10.3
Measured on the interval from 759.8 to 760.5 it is 10.1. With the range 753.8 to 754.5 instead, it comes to 10.5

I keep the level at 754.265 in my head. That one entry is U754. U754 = 9.59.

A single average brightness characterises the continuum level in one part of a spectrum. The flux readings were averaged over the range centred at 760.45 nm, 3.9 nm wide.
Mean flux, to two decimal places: 9.22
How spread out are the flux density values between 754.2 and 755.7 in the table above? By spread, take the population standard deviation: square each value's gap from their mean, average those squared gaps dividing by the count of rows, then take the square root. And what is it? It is 0.2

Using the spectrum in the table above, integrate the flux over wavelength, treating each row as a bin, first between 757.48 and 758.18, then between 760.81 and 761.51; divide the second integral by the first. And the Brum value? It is 0.98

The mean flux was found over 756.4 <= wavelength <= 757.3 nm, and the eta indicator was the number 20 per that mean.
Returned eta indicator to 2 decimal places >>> 2.14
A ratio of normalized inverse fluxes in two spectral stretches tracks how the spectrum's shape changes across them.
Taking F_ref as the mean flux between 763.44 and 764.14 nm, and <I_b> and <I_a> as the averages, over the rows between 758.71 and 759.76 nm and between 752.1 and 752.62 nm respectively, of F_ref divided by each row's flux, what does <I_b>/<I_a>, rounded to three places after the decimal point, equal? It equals 1.015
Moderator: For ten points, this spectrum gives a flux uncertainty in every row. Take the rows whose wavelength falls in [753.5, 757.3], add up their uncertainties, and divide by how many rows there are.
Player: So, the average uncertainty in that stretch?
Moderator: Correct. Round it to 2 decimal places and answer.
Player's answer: 0.13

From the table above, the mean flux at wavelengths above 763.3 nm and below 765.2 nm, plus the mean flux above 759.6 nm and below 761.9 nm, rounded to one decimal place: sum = 18.6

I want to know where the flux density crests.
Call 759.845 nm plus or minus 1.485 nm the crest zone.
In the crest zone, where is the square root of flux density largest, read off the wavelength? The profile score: 760.544 nm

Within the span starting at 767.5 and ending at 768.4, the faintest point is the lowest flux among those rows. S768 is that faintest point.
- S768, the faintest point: 9.18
